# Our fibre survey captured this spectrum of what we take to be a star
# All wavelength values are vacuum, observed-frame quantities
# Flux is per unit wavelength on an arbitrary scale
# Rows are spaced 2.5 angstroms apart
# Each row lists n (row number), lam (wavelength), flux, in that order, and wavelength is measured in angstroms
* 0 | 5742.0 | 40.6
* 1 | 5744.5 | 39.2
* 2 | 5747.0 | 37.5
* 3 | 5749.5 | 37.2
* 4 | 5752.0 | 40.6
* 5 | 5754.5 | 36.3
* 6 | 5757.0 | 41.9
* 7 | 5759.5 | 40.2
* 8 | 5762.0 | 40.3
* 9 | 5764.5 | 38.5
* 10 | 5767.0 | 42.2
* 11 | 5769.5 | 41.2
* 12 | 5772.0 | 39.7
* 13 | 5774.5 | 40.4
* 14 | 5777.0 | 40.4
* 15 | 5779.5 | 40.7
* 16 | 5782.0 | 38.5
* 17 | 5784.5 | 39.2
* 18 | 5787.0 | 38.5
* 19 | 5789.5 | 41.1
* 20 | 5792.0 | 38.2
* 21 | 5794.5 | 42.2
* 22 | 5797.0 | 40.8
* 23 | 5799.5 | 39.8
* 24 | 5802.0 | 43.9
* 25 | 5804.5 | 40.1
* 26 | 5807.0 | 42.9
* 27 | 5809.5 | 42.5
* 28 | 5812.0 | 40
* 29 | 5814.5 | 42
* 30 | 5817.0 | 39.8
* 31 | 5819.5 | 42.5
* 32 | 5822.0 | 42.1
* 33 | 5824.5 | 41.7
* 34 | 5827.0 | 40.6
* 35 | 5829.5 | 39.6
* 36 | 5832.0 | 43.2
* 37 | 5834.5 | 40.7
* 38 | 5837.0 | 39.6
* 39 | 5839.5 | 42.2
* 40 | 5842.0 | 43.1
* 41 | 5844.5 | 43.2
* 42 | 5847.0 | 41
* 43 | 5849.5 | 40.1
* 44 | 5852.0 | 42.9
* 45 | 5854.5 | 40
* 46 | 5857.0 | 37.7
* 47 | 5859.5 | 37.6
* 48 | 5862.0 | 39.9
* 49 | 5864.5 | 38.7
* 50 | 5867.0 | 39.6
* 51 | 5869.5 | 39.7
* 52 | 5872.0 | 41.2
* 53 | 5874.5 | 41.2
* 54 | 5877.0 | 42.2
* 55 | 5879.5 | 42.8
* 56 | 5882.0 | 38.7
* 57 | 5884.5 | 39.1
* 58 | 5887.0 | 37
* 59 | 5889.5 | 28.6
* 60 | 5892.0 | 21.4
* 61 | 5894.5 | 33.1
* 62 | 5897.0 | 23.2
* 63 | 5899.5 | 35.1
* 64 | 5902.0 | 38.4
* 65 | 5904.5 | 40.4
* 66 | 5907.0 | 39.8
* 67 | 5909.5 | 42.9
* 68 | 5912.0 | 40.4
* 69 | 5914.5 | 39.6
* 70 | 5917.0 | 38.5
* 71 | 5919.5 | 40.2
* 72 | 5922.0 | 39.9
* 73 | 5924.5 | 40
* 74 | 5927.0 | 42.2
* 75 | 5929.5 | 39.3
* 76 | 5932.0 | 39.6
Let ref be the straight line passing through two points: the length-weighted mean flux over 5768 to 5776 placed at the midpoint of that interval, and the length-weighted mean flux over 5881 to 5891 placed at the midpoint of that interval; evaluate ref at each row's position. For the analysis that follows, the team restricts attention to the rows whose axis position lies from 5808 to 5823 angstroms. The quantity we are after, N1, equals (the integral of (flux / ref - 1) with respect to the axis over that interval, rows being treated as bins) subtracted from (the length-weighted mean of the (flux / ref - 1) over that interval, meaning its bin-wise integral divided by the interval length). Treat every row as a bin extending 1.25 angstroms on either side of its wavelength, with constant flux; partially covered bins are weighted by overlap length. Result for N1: -1.1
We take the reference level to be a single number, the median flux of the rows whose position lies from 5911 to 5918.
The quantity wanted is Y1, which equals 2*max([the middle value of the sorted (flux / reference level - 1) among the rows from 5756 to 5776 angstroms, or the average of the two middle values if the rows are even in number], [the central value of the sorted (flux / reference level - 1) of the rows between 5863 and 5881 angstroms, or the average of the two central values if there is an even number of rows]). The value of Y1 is 0.081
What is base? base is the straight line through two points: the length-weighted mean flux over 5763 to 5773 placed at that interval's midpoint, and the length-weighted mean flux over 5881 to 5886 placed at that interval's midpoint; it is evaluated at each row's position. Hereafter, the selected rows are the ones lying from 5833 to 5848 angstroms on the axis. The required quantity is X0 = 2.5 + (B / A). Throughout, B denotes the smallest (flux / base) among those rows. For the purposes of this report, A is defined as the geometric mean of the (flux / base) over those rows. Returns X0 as 3.450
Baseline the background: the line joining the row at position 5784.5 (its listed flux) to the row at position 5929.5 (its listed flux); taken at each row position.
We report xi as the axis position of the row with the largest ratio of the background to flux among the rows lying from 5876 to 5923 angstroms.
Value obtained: 5892.0 angstroms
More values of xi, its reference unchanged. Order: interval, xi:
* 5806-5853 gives 5837.0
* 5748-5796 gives 5754.5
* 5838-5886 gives 5859.5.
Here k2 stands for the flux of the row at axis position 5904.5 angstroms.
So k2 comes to 40.4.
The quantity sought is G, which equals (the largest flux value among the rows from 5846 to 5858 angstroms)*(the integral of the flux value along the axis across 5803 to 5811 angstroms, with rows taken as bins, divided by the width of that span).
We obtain 1795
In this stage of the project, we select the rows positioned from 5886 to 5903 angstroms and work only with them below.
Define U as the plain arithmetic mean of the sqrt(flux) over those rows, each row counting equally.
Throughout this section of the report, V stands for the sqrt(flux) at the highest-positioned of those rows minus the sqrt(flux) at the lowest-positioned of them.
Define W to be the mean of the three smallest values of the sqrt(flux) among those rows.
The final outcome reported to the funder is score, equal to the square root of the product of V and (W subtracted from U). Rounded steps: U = 5.54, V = 0.11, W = 4.93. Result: 0.26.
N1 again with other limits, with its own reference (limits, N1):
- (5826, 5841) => -1.2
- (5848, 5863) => -1.1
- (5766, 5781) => -0.1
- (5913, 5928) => -2.5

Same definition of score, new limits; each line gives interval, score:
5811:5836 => 0.08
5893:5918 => 0.51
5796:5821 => 0.13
